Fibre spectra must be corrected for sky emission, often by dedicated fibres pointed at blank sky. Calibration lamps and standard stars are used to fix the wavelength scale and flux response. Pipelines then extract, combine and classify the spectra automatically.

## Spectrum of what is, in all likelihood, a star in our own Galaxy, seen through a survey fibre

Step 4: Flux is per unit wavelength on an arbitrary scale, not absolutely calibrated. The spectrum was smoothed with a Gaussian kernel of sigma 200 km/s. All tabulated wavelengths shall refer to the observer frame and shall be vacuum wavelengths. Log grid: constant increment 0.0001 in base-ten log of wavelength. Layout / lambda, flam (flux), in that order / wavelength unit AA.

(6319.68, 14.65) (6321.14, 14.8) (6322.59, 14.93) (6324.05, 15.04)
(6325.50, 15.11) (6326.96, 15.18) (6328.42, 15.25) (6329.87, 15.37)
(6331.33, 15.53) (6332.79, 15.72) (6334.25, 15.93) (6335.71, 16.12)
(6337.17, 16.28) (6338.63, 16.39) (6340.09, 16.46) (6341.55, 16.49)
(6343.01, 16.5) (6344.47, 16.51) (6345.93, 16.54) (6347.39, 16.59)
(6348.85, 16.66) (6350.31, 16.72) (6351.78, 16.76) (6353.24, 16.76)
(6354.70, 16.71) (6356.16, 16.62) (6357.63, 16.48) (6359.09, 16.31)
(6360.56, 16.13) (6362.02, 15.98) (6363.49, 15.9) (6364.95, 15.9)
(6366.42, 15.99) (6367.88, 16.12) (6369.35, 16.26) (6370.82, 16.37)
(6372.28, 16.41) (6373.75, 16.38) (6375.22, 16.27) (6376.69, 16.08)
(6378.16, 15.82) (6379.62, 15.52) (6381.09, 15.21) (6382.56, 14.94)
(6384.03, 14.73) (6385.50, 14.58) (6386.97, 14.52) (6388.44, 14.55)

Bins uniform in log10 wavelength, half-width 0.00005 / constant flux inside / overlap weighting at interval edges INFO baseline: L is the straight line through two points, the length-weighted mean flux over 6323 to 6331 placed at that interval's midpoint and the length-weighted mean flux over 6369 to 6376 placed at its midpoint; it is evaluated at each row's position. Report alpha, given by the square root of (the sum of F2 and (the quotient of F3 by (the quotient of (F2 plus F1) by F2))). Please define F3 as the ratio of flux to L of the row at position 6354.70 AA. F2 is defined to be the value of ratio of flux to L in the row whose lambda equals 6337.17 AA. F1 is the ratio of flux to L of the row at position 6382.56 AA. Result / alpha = 1.27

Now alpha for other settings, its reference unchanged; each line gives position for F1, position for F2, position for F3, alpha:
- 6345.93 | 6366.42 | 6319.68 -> 1.21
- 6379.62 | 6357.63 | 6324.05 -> 1.25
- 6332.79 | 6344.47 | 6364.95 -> 1.25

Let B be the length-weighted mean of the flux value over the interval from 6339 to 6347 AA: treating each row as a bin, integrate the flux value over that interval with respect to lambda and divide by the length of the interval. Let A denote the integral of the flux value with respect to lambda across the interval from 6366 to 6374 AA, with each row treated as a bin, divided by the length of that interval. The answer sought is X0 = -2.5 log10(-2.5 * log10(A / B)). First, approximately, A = 16.3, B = 16.5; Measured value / 4.5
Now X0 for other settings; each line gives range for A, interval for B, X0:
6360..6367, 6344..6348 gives 3.5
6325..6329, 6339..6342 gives 2.6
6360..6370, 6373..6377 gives 4.7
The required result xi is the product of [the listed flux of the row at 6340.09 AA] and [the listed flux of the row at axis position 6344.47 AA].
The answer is 272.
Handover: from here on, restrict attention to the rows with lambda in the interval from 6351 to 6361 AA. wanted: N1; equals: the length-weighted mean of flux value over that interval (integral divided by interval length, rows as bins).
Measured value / 16.5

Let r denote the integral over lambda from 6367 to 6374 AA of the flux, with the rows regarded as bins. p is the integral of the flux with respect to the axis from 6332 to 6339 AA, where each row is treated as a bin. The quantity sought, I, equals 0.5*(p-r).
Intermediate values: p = 112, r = 114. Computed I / -1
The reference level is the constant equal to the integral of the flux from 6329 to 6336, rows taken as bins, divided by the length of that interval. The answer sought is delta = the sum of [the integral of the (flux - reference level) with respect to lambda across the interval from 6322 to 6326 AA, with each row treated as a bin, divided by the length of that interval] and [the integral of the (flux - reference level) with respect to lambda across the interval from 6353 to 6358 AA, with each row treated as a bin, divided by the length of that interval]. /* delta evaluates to 0.27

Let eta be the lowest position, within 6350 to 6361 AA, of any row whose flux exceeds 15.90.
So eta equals 6350.31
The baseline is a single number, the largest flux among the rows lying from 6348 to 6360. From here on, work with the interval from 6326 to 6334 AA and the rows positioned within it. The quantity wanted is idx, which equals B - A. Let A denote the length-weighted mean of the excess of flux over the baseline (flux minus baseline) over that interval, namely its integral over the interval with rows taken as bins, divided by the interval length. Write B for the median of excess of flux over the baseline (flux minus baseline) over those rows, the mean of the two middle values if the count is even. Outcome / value -0.063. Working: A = -1.3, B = -1.39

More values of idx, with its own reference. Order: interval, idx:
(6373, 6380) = 0.040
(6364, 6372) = -0.017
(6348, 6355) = 0.000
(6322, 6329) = 0.007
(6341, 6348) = -0.016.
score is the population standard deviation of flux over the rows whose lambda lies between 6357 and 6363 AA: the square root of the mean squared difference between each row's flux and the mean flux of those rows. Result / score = 0.19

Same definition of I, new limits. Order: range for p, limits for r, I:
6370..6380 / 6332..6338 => 33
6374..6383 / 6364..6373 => -2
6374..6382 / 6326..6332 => 17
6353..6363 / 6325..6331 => 36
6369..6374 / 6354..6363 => -33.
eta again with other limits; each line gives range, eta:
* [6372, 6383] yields 6372.28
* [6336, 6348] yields 6337.17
